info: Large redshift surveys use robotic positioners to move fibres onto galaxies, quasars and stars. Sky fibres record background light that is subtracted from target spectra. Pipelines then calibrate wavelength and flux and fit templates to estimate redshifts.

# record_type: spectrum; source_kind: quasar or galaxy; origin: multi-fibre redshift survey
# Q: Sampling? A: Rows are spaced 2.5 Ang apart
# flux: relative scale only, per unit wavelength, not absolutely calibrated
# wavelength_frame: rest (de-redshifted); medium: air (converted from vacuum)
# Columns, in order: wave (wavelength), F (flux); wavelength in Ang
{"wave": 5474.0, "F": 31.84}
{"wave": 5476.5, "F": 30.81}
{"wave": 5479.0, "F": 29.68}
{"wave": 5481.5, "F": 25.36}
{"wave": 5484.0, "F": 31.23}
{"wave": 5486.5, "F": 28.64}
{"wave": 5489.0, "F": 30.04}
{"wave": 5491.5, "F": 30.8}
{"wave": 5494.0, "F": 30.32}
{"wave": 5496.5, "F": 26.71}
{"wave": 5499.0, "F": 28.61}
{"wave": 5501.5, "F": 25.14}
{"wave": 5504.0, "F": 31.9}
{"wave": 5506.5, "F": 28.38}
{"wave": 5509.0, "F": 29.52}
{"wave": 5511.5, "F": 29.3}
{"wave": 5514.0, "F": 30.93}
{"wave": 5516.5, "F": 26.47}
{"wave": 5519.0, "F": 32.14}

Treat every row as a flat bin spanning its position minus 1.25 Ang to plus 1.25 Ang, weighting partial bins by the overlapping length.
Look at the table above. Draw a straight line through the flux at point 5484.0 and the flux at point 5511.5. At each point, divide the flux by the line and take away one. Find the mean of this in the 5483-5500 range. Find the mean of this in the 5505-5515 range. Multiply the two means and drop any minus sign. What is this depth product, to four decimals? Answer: 0.0002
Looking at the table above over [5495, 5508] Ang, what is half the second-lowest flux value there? 13.4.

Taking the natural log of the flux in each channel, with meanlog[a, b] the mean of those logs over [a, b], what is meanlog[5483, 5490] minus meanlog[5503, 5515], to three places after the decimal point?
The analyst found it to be -0.001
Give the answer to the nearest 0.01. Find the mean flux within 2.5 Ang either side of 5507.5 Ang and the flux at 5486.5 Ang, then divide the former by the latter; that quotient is 1.01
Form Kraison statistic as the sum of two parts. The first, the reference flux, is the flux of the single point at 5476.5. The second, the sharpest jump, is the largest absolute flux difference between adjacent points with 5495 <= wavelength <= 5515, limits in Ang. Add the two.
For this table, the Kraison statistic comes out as 37.6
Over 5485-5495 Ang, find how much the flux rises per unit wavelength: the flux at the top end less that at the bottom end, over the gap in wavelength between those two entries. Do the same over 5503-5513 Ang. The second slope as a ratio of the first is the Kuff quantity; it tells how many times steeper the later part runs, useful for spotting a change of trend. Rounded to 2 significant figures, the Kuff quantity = -1.5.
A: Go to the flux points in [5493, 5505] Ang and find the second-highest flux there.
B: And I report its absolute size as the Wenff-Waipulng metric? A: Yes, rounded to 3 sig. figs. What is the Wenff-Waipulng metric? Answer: 30.3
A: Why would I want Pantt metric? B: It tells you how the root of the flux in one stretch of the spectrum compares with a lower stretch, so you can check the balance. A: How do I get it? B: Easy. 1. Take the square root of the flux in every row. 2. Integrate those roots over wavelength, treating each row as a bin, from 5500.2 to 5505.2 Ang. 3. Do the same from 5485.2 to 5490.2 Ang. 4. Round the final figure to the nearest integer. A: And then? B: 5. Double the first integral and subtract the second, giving 26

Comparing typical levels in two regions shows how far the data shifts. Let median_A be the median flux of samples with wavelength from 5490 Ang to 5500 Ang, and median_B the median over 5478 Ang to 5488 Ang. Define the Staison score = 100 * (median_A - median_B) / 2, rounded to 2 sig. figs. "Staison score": 15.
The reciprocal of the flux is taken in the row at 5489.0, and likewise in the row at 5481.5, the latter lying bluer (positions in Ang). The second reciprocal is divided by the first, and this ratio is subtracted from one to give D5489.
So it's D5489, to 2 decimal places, -0.18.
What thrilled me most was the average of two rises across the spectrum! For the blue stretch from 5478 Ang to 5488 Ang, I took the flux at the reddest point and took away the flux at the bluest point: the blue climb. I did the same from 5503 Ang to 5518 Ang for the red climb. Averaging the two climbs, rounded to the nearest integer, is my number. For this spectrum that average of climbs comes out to -3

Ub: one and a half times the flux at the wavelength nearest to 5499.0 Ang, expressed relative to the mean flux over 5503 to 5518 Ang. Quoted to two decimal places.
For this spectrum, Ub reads 1.46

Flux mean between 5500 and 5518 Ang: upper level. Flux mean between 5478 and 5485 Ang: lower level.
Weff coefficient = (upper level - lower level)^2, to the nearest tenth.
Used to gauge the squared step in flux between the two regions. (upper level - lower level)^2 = 0.0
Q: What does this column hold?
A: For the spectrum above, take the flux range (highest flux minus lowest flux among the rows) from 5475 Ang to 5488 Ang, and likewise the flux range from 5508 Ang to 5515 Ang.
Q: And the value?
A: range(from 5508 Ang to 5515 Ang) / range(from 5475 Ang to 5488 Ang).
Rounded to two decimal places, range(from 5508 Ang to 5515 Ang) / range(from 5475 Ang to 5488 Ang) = 0.28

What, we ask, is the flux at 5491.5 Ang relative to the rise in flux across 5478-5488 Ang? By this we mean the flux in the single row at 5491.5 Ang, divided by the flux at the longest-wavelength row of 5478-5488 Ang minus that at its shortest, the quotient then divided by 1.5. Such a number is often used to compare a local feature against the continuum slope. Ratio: -20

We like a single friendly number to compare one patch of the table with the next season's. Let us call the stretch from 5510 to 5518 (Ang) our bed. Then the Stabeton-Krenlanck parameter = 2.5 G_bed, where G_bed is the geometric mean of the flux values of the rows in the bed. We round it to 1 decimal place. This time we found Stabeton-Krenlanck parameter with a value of 72.1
